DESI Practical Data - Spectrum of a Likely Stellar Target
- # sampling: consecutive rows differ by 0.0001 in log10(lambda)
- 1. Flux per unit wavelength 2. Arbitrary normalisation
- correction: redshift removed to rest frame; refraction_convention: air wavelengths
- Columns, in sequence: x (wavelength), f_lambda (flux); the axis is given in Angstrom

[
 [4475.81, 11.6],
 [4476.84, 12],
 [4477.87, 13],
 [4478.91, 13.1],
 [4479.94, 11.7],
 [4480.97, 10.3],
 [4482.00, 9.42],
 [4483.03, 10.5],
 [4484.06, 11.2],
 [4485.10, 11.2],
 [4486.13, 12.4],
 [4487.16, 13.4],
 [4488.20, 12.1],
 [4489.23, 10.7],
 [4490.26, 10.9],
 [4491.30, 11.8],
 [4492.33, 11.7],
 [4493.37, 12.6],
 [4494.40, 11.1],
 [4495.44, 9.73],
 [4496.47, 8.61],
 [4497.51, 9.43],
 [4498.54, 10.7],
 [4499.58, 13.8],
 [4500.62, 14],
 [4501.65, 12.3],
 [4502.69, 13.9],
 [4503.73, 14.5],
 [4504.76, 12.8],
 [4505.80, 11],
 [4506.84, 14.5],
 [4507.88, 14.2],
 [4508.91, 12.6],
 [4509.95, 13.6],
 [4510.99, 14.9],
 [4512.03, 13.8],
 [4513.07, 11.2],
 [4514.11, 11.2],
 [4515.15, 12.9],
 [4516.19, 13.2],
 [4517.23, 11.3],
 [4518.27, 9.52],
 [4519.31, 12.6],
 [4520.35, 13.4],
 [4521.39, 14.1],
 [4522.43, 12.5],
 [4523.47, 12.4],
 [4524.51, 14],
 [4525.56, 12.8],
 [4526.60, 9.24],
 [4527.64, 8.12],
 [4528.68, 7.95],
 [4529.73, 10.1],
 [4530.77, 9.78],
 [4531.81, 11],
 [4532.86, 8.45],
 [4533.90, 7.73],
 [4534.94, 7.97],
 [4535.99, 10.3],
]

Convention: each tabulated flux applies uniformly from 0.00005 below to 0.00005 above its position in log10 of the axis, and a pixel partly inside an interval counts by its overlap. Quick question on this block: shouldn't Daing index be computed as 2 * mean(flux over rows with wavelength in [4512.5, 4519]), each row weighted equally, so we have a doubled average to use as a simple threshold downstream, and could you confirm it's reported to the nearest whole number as 23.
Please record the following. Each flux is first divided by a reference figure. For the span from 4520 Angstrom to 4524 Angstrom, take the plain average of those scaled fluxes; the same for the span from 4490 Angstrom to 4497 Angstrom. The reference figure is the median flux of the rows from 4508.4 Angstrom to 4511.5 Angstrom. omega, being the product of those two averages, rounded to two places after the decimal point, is 0.77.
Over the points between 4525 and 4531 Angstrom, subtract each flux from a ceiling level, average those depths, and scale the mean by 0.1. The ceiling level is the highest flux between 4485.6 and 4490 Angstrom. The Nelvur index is 0.37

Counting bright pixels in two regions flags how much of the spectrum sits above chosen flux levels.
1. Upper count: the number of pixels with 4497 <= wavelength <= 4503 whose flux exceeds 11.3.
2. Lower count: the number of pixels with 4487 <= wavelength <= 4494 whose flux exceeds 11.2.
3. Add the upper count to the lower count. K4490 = 9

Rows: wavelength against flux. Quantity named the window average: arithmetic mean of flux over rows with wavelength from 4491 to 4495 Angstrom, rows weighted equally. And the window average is 11.8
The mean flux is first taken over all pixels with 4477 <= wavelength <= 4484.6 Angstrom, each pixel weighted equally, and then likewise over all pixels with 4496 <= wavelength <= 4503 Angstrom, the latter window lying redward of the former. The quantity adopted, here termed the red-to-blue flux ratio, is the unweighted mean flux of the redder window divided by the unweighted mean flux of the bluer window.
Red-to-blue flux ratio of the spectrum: 1.04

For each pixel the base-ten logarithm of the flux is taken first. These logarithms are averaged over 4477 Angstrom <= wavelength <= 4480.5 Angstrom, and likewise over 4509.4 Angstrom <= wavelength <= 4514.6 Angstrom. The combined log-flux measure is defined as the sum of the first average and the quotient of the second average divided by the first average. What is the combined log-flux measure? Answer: 2.11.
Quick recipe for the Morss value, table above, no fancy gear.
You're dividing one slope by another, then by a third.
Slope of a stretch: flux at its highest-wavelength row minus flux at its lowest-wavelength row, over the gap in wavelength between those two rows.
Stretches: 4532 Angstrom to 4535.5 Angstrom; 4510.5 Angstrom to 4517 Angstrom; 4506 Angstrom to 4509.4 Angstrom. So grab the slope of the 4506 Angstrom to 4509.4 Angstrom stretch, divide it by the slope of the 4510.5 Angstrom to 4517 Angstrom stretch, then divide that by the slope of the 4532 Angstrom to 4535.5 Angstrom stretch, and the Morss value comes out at -12.2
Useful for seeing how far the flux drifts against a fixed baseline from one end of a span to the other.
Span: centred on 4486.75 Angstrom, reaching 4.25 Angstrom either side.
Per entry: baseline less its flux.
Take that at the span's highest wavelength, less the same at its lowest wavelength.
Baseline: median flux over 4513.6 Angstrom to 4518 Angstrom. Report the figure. -0.4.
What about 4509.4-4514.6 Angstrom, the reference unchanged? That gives 2.4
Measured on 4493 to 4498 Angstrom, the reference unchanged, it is 3.2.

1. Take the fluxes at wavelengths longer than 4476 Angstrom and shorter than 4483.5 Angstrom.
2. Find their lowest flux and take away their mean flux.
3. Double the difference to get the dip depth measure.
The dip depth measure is -4.0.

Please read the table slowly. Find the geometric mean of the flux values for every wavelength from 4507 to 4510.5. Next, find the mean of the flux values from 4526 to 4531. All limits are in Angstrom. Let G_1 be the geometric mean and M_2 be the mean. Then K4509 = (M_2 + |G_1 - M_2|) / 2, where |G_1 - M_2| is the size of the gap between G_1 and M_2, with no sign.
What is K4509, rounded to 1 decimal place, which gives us 6.7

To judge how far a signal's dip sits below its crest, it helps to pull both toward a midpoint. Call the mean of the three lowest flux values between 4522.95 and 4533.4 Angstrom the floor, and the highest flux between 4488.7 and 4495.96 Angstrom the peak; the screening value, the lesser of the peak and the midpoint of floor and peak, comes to 10.39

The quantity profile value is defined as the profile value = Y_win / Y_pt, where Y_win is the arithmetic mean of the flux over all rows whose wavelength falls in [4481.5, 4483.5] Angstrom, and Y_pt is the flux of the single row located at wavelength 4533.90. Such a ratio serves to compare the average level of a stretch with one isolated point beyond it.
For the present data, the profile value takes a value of 1.29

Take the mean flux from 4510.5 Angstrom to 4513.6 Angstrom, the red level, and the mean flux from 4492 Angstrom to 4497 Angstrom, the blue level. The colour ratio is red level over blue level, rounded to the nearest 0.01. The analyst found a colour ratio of 1.24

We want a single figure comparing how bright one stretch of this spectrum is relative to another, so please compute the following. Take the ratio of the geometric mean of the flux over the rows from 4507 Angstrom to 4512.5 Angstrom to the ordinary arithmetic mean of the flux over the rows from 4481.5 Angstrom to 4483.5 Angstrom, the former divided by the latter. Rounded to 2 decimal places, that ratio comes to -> 1.39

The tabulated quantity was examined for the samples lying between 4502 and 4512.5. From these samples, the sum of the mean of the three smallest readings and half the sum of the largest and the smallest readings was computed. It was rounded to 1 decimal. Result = 25.1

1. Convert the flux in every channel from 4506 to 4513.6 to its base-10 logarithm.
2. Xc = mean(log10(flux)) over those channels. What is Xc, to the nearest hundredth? 1.13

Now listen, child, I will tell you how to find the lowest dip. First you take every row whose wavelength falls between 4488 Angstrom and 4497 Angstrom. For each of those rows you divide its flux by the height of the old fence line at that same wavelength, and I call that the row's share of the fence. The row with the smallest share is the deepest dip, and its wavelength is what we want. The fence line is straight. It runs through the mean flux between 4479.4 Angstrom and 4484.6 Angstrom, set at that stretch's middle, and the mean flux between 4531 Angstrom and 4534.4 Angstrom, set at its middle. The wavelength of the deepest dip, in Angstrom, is 4496.47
